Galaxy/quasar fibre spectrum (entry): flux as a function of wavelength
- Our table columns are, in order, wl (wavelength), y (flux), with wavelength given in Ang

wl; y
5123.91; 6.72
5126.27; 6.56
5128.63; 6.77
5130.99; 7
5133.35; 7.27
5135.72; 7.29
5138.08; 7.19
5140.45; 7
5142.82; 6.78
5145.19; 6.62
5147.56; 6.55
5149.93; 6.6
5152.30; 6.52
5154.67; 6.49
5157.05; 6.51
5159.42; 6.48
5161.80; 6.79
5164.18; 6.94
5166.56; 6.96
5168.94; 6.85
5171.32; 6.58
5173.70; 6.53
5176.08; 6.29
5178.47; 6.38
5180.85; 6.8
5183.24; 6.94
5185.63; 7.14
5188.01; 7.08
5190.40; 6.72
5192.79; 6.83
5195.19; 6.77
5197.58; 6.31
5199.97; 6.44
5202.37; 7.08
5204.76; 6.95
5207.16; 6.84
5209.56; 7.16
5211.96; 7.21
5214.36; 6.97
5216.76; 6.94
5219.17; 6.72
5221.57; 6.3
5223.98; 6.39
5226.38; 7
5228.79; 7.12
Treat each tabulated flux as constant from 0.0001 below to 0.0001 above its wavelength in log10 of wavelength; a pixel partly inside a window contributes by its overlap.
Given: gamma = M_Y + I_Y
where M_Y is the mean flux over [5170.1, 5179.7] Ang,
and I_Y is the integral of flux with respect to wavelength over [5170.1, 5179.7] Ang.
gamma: 68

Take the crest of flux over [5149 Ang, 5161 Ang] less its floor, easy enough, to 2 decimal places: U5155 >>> 0.12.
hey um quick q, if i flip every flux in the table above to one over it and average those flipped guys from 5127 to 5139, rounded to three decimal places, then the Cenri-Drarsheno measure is 0.141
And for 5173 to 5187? 0.150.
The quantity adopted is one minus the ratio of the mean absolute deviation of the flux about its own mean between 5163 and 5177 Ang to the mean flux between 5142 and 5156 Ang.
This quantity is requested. 0.966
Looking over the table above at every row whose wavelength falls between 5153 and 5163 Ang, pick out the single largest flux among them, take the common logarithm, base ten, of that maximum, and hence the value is 0.832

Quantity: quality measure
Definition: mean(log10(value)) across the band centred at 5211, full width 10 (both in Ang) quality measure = 0.848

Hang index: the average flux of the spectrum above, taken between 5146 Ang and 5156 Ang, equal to 6.5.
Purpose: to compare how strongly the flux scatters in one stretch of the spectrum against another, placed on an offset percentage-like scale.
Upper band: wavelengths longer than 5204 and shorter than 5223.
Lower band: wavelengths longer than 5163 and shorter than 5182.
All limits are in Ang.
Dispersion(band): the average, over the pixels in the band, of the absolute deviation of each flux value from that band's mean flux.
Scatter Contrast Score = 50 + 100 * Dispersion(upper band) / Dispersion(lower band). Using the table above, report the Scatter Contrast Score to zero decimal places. 140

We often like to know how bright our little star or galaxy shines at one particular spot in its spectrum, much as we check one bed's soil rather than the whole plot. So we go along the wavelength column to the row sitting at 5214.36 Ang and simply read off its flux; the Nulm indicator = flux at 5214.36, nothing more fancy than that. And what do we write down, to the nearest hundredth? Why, 6.97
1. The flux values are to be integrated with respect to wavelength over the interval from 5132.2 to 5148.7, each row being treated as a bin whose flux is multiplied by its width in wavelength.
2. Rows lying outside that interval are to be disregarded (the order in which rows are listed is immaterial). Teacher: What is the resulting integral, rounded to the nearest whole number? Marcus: 115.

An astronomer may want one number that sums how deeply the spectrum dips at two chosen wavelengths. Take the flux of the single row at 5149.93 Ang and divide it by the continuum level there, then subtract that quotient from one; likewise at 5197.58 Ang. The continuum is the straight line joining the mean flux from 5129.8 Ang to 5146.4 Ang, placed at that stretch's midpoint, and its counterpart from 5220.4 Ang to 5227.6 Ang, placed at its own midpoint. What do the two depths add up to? 0.11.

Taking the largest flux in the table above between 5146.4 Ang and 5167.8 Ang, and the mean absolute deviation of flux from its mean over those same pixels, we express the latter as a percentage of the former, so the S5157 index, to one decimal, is 2.4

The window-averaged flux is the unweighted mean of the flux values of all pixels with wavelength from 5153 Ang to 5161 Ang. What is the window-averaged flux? 6.5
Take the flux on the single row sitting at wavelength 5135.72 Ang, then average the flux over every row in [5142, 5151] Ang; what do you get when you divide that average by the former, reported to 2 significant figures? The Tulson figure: 0.91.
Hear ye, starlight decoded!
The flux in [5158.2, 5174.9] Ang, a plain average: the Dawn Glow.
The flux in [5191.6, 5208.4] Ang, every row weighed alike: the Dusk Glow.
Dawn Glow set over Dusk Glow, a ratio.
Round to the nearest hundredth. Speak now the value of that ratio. 1.00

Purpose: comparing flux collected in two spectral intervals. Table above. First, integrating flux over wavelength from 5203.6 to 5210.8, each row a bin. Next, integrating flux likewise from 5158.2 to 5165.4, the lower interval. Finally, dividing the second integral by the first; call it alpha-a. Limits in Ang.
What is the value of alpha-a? 0.96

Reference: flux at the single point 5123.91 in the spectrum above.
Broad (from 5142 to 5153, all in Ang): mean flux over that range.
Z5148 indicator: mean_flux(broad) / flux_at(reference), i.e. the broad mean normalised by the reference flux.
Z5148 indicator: 0.98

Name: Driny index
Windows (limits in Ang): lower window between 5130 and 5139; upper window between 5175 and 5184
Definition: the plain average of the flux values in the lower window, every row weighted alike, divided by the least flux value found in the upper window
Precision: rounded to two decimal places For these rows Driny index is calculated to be 1.14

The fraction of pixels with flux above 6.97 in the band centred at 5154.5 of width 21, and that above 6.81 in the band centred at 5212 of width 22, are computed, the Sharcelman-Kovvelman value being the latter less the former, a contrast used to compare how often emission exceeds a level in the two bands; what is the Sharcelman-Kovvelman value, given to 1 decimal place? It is 0.8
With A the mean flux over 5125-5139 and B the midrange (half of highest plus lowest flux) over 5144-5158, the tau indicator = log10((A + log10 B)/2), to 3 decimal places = 0.593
